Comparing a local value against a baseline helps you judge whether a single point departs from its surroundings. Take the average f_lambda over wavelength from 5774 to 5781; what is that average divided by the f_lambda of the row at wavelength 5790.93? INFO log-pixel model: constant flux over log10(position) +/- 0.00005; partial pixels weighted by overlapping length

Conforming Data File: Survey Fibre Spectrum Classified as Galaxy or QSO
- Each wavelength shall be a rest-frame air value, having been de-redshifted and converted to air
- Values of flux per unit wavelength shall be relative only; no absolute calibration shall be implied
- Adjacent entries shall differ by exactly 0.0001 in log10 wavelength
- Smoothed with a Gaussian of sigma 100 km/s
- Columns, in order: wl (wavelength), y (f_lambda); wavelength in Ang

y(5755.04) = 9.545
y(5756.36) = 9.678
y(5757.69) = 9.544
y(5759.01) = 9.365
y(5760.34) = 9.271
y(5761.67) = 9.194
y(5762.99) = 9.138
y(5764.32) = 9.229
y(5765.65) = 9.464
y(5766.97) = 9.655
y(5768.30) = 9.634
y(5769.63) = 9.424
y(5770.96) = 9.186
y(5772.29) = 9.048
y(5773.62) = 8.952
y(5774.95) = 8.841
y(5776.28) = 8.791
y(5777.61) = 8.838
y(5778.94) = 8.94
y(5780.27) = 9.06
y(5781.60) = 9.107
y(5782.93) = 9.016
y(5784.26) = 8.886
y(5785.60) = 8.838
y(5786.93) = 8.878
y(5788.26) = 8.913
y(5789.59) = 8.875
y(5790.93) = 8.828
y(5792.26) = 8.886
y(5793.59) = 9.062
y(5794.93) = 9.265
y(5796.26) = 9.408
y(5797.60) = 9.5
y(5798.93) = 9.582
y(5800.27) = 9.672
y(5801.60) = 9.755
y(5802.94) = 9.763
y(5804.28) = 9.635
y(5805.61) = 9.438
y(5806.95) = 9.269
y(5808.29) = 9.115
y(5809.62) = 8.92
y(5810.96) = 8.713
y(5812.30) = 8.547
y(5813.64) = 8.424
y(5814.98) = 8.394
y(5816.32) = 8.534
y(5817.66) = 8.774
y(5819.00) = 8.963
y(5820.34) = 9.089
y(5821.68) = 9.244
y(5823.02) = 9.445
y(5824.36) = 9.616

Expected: 1.01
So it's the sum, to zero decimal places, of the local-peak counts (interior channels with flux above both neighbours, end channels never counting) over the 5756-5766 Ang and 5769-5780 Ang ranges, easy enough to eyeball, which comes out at 0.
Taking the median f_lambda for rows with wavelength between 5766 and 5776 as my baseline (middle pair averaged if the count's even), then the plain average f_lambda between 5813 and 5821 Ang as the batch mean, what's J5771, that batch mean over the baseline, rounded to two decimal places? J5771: 0.95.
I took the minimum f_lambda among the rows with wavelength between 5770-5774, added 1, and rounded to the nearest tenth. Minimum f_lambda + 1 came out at 10.0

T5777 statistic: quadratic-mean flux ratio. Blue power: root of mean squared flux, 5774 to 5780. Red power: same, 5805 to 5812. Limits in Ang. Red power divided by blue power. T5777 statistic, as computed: 1.03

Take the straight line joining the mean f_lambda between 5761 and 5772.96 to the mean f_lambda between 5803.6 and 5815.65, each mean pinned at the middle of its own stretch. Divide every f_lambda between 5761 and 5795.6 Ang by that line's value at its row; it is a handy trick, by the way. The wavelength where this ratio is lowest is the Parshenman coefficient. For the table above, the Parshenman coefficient 5776.28 Ang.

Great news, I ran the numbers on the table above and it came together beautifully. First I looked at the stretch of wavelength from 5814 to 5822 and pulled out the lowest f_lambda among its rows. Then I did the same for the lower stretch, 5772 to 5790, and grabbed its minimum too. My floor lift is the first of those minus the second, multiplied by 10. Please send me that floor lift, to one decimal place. -4.0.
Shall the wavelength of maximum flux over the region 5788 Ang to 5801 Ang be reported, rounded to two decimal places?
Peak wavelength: 5800.27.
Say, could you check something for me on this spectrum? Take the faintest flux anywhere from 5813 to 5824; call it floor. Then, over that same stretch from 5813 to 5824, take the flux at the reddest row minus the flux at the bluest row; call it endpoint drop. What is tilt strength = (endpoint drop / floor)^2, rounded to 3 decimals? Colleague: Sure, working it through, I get 0.015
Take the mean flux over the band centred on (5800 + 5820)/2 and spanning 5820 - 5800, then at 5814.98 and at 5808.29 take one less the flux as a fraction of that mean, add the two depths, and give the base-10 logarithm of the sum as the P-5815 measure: -1.2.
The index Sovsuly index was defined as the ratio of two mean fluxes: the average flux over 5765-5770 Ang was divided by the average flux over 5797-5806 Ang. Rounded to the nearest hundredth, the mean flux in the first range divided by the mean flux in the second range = 0.99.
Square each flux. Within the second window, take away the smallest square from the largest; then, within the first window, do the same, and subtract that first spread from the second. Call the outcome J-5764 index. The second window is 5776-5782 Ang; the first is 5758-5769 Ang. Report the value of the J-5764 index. -4.1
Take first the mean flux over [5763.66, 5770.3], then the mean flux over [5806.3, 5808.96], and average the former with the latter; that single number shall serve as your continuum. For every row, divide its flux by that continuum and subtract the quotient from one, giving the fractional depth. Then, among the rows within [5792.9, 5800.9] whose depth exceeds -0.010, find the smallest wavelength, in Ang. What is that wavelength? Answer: 5793.59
